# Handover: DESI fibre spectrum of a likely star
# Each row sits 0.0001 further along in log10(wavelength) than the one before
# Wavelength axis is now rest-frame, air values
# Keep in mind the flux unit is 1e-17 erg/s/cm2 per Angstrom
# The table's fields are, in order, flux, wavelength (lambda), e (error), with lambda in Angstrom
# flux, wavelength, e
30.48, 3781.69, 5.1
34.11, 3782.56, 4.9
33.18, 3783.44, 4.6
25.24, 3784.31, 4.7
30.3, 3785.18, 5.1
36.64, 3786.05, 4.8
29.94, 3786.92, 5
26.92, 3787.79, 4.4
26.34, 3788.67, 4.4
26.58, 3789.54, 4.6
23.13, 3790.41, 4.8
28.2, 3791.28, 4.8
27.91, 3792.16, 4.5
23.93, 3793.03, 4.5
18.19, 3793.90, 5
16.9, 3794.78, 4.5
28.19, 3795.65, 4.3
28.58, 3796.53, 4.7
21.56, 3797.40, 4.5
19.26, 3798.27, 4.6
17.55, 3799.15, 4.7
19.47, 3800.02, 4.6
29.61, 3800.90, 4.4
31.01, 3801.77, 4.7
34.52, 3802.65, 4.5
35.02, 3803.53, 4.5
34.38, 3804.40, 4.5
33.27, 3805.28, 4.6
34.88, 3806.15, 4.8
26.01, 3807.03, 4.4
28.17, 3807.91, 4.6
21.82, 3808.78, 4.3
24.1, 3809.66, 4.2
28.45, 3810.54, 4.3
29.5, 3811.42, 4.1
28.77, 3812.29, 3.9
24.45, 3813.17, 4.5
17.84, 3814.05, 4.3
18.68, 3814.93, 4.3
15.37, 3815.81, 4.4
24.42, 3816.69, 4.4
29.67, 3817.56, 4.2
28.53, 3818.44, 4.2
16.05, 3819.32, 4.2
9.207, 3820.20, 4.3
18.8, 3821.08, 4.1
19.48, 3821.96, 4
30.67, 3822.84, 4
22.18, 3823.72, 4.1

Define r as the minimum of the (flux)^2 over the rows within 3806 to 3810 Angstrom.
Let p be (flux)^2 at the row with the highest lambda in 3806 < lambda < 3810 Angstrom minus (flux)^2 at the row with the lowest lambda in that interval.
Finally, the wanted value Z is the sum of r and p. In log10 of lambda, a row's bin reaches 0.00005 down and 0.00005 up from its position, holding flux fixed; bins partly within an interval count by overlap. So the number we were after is -160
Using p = -636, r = 476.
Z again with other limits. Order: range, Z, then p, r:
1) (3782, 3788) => 198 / -439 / 637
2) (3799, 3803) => 1192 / 884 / 308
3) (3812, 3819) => 222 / -14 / 236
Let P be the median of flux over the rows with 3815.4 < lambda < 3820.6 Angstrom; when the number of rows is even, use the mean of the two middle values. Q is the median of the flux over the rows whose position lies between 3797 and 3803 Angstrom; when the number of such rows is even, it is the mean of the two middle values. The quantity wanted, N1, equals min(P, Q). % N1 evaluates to 20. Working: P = 20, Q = 22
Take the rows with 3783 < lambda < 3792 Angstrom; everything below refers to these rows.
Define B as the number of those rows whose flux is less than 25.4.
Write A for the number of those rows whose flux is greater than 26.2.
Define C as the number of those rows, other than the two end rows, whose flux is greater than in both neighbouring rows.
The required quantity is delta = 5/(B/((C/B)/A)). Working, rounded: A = 8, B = 2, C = 2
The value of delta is 0.31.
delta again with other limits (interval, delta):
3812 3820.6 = 0.07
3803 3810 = 0.50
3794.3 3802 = 0.05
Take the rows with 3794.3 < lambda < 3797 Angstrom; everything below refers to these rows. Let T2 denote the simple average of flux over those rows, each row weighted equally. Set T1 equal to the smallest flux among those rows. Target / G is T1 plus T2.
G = 41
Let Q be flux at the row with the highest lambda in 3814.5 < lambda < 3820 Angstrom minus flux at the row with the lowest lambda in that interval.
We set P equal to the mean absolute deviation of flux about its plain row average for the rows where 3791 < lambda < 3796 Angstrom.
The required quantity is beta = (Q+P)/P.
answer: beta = 0.38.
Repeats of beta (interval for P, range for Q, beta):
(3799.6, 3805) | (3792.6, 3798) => 0.42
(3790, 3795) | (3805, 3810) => -1.50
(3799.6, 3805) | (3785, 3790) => 0.09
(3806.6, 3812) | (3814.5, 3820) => -0.11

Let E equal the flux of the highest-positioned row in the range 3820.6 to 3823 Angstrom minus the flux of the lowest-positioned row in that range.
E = 12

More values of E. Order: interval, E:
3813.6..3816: -2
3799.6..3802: 12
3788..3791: -3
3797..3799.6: -4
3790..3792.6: 5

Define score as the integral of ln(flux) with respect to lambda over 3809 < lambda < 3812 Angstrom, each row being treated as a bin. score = 9.9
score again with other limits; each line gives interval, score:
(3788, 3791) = 9.7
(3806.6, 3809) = 7.8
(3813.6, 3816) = 6.9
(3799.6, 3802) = 7.8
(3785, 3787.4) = 8.4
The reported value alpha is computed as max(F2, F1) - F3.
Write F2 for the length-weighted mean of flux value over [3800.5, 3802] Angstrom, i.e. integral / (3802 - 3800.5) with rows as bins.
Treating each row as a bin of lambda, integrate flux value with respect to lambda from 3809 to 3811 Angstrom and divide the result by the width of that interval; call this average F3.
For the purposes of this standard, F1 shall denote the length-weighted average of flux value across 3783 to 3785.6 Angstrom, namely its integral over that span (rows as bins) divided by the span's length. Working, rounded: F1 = 29.5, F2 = 30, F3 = 26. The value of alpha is 5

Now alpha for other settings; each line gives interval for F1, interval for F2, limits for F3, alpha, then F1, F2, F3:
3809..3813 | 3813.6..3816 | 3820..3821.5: 12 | 27.1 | 17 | 15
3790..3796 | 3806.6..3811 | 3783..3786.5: -6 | 23.7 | 26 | 31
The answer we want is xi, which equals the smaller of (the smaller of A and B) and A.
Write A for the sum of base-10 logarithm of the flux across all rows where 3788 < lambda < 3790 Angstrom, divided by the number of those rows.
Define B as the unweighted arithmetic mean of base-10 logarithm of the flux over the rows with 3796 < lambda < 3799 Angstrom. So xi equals 1.36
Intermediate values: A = 1.42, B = 1.36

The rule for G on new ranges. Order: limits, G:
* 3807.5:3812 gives 48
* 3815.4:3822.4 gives 29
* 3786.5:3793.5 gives 50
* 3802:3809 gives 53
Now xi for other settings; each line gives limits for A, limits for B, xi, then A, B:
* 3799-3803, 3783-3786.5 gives 1.41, 1.41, 1.49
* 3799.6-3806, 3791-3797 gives 1.38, 1.48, 1.38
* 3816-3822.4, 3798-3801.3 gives 1.29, 1.29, 1.32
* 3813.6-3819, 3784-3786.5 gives 1.34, 1.34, 1.48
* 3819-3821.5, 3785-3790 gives 1.15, 1.15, 1.47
